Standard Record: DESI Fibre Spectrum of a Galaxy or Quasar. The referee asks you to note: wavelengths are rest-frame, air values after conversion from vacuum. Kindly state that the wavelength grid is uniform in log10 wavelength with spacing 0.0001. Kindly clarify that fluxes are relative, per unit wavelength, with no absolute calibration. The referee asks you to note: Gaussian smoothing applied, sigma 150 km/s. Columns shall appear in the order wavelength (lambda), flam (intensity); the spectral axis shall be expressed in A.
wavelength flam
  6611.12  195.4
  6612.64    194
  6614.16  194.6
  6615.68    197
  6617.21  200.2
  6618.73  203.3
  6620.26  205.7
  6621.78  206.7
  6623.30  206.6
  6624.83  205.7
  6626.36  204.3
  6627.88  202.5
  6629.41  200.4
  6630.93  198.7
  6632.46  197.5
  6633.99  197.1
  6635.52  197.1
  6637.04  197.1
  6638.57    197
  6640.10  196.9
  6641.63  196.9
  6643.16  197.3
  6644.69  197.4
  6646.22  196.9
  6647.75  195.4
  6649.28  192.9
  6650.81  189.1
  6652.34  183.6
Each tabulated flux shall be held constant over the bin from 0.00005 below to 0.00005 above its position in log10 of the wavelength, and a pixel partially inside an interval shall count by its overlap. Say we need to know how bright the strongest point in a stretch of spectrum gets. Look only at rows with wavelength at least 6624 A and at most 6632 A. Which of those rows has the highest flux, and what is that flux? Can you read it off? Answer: 205.7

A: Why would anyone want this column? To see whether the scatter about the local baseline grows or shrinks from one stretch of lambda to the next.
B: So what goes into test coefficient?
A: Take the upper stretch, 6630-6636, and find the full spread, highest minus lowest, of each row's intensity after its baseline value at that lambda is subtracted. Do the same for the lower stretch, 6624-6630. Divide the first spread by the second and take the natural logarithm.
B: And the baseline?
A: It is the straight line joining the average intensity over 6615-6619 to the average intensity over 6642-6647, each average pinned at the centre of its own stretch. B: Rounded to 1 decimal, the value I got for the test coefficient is -1.3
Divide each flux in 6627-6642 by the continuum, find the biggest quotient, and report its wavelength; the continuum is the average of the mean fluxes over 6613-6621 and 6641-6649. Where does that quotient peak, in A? 6627.88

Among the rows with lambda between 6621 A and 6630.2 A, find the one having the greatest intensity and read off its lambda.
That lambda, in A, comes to 6621.78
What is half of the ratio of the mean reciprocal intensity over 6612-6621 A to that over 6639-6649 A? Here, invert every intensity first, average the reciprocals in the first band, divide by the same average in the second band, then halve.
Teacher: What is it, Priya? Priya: 0.494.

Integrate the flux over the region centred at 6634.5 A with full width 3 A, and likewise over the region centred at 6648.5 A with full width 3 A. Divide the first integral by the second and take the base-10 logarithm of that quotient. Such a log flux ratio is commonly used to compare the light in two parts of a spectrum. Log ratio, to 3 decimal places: 0.006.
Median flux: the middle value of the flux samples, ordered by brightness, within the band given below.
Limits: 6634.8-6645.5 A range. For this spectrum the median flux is 197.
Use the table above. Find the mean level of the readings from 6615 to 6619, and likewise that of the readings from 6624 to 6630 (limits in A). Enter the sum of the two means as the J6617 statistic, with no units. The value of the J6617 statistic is 403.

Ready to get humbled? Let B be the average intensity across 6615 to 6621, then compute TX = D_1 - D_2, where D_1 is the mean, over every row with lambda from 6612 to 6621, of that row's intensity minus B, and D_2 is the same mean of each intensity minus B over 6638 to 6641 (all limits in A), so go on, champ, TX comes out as 2.2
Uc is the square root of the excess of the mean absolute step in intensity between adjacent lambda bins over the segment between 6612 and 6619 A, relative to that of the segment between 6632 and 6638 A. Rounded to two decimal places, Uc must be 1.48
